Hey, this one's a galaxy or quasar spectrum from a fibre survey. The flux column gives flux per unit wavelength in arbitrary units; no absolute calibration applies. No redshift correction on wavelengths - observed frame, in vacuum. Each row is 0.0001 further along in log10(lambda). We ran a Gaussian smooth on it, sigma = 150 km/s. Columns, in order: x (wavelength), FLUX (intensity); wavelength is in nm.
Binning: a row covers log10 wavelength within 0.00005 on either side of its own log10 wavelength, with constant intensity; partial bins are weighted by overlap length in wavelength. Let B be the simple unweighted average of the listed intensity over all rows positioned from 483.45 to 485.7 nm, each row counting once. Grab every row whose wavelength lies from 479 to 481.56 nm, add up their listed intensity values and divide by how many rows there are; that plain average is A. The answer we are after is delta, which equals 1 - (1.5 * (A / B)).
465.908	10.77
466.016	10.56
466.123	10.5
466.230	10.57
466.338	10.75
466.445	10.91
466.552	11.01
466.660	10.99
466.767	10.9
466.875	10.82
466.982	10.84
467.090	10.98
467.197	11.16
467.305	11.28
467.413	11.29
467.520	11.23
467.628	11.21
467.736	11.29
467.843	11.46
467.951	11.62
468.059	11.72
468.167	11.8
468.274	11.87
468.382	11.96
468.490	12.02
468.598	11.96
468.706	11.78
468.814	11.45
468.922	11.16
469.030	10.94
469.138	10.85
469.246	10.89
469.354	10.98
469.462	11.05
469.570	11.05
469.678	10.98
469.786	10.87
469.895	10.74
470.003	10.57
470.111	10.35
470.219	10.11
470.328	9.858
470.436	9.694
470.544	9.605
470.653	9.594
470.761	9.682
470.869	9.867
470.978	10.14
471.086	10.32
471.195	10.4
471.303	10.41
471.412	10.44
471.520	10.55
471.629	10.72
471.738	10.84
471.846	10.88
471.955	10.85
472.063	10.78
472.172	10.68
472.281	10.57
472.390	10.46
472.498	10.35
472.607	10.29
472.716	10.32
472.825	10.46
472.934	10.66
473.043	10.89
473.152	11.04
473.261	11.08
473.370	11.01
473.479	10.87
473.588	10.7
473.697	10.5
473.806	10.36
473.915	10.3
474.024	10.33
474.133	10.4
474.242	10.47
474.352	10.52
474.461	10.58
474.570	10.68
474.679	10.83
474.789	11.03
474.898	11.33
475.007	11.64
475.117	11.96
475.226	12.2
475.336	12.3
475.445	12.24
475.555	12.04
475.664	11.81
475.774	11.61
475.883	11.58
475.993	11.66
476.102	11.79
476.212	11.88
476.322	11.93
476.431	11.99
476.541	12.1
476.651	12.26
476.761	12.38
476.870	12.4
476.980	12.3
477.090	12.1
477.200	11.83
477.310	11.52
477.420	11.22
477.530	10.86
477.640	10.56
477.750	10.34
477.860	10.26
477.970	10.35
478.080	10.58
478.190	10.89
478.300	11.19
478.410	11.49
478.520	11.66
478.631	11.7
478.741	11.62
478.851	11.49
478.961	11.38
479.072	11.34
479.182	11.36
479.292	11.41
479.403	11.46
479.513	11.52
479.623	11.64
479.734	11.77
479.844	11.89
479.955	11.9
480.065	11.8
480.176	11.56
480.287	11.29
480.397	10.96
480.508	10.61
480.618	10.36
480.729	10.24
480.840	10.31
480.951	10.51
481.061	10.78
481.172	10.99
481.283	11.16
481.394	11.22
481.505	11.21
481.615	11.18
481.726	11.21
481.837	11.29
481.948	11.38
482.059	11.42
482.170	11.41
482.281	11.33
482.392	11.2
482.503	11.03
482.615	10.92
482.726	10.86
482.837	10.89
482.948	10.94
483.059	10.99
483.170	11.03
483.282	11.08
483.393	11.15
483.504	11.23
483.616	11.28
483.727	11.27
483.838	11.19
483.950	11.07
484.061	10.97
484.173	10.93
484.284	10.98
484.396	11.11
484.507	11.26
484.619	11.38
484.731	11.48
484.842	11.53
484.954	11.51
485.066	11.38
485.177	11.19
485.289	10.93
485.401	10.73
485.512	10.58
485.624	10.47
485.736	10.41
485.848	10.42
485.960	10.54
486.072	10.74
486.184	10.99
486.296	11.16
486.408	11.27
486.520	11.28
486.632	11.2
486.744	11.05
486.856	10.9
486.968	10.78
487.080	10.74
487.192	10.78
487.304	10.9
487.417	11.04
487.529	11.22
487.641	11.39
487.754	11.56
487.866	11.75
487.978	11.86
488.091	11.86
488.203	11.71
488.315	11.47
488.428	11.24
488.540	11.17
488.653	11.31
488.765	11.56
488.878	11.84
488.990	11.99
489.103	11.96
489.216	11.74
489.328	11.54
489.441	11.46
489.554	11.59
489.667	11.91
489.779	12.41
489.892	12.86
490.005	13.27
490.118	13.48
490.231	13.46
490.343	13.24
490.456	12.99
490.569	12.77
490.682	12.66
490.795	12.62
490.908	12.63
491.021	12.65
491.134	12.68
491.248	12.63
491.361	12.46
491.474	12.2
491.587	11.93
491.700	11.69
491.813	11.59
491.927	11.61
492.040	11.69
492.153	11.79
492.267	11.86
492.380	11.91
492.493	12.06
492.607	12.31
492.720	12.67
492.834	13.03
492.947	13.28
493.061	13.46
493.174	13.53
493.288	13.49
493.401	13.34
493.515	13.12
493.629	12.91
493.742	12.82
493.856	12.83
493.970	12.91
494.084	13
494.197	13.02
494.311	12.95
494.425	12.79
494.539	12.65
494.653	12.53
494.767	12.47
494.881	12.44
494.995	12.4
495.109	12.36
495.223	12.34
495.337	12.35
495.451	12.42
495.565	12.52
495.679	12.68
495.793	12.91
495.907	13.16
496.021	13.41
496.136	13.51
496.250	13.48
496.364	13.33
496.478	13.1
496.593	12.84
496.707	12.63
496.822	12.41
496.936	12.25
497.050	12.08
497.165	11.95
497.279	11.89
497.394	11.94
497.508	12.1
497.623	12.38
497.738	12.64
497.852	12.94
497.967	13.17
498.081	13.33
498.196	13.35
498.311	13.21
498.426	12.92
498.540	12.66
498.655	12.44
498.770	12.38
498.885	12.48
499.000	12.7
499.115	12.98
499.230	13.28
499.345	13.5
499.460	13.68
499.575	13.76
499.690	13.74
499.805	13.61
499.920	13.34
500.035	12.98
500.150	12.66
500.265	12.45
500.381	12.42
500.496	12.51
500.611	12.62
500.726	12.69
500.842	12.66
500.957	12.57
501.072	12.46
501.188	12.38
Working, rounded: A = 11.2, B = 11.12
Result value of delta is -0.51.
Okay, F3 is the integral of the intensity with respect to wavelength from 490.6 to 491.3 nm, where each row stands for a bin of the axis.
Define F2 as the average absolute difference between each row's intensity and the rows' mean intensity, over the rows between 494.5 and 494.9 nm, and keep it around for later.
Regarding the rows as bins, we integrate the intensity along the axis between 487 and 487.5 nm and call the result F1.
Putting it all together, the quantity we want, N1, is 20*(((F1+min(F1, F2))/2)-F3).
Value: -122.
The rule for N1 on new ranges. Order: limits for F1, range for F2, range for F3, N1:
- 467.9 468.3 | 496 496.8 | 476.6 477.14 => -83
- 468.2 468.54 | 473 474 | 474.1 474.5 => -41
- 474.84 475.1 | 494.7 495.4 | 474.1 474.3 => -11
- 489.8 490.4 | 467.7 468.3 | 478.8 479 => 35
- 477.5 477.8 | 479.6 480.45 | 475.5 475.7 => -14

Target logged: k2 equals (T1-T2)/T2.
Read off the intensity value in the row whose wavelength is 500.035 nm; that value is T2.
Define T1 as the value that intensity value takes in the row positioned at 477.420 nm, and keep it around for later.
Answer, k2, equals -0.14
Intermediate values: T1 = 11.22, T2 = 12.98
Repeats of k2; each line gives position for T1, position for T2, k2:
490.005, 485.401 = 0.24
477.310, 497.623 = -0.07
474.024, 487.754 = -0.11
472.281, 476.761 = -0.15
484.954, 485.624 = 0.10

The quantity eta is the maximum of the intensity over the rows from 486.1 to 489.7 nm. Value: 11.99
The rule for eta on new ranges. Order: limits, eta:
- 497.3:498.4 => 13.35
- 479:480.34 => 11.9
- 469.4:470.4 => 11.05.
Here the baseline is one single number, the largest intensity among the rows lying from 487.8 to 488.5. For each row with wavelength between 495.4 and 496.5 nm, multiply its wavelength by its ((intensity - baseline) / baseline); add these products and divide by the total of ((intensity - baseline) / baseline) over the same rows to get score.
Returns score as 496.05 nm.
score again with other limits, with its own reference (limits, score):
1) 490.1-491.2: 490.53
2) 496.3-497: 496.57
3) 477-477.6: 477.50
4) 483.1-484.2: 483.69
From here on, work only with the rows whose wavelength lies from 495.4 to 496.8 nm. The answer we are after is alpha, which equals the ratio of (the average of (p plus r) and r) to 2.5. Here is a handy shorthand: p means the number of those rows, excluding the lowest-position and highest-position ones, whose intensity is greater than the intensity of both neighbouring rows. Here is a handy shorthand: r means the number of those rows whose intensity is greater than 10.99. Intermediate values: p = 1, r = 12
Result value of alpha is 5.00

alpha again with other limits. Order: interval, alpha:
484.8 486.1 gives 1.60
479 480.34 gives 5.00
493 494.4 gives 5.20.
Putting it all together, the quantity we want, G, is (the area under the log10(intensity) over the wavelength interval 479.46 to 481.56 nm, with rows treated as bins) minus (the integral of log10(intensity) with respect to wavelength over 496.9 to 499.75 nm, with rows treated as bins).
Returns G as -1.0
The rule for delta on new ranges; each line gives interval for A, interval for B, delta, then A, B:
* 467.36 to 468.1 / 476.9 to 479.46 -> -0.52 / 11.4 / 11.26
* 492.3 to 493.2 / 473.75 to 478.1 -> -0.69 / 12.8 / 11.36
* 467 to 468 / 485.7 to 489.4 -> -0.50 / 11.3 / 11.25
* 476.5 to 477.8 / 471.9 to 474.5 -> -0.65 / 11.7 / 10.60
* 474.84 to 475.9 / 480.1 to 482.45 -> -0.61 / 11.9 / 11.03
